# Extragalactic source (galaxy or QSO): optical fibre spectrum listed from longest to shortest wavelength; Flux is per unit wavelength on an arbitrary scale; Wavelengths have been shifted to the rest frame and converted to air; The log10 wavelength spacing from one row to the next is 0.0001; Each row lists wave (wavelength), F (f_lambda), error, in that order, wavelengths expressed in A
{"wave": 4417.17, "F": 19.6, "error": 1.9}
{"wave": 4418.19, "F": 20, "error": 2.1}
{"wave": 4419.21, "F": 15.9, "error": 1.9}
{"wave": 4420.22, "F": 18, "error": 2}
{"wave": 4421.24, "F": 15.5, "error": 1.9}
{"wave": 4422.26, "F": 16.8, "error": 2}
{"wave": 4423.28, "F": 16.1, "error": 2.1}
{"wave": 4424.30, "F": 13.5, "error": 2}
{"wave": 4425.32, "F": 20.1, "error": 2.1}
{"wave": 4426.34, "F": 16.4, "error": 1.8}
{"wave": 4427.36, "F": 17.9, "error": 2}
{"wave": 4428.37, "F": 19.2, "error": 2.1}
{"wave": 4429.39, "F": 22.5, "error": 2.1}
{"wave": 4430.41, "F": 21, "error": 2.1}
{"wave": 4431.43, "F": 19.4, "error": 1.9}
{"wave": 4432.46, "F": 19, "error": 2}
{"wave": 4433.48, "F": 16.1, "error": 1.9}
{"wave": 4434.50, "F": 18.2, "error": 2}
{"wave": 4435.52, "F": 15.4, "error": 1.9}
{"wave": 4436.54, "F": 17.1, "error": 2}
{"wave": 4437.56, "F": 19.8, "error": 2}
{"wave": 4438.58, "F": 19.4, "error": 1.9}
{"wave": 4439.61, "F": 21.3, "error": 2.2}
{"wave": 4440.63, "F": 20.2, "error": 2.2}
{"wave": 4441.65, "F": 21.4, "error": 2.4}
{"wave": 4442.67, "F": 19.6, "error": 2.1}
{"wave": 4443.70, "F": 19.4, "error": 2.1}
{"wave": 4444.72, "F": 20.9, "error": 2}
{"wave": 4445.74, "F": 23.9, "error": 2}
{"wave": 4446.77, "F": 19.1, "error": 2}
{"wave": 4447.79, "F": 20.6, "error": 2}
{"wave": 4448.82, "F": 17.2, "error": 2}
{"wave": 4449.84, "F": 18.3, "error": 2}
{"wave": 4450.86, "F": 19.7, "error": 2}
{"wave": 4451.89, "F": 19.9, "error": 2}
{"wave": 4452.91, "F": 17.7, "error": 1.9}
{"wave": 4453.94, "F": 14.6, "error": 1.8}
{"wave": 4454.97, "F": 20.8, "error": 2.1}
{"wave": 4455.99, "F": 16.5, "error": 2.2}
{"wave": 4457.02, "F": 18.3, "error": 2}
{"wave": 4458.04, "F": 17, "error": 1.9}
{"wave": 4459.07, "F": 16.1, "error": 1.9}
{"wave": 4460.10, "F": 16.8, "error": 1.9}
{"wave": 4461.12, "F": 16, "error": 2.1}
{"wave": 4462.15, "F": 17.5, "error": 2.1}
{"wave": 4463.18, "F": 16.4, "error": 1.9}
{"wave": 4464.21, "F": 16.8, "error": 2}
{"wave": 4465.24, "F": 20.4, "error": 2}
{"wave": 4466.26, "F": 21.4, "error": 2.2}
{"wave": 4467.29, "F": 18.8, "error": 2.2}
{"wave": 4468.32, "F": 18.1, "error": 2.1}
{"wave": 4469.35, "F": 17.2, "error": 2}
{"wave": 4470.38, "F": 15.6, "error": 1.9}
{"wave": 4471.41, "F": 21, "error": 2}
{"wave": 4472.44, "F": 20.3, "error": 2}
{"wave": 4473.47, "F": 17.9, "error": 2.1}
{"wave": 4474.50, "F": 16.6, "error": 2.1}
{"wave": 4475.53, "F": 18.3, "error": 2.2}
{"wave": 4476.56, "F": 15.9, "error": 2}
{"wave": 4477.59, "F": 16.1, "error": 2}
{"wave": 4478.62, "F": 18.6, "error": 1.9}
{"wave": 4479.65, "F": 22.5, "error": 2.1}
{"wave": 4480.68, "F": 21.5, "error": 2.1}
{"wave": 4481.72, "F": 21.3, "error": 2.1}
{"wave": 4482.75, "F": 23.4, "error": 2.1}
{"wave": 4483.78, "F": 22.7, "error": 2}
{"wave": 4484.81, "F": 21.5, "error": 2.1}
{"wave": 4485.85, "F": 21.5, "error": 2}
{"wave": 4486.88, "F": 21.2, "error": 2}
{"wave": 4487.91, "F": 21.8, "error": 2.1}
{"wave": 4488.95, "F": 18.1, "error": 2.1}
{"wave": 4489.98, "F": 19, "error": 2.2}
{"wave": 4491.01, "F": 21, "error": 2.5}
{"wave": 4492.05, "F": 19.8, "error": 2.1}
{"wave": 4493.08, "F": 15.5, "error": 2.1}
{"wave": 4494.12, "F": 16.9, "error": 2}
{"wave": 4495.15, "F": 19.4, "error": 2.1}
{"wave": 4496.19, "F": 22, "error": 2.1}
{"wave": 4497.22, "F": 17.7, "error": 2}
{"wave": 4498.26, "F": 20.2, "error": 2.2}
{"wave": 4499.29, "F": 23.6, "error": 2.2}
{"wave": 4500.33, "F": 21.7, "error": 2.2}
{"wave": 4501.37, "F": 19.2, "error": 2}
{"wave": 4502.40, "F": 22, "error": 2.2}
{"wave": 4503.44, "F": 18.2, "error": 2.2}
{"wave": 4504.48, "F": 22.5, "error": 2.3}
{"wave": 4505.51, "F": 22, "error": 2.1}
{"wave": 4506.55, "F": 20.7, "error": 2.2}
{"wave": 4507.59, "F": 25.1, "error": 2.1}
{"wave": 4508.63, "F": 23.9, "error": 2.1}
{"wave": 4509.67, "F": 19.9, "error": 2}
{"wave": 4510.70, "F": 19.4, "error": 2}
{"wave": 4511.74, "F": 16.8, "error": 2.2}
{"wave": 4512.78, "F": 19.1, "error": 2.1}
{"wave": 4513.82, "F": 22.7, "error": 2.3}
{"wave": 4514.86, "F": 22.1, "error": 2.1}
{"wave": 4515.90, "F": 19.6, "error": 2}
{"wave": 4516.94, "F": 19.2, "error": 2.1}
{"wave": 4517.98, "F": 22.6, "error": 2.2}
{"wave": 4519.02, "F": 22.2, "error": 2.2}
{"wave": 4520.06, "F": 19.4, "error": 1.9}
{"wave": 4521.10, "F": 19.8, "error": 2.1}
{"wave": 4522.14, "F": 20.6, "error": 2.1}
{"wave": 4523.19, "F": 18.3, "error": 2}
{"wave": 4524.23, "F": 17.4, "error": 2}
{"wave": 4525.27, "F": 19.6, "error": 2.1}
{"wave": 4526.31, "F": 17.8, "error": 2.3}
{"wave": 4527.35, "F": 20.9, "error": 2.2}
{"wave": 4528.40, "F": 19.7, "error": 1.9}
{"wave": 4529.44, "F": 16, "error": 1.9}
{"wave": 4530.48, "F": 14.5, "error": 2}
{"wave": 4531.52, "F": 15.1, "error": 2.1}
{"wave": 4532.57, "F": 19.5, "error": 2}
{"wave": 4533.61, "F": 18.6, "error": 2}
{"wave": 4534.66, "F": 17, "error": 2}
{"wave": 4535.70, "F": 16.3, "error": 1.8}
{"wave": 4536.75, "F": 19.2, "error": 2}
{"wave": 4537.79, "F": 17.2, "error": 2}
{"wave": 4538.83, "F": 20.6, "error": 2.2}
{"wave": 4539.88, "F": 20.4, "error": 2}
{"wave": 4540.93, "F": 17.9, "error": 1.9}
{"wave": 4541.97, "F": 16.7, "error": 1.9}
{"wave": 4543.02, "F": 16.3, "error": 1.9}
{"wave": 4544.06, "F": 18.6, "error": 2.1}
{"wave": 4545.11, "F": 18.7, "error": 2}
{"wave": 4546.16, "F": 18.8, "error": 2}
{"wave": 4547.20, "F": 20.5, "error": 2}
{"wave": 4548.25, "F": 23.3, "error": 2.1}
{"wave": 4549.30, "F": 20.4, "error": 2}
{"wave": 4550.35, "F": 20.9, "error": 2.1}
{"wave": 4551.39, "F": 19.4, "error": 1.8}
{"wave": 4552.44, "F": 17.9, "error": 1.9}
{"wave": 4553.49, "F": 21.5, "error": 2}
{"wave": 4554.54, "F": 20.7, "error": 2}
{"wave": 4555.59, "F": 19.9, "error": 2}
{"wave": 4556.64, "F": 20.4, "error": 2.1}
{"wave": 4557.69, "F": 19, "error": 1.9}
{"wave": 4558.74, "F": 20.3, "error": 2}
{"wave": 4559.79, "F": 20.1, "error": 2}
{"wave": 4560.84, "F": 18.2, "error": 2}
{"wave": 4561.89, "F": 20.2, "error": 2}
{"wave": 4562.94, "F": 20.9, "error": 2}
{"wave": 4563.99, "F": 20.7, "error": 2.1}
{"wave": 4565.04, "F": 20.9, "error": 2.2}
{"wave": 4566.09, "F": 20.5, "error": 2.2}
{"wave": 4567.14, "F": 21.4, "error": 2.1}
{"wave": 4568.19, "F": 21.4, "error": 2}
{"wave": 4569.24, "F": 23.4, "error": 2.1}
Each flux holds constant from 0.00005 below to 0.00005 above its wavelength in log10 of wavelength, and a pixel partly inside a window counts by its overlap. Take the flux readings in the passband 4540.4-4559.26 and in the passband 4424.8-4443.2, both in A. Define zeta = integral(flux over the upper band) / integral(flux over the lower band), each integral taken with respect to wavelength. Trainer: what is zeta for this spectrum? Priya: 1.05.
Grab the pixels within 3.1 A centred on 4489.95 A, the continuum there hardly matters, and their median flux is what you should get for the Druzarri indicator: 19.0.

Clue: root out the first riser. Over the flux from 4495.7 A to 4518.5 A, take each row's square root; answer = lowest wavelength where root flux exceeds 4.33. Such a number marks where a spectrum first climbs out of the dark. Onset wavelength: 4496.19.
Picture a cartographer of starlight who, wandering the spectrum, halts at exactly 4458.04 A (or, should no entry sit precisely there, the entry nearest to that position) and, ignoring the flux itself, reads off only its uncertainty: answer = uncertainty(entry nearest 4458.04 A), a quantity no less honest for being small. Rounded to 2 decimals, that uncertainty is 1.90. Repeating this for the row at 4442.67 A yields 2.10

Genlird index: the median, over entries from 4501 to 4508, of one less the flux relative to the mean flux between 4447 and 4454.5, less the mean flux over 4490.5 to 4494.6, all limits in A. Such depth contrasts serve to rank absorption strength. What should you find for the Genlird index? -18.5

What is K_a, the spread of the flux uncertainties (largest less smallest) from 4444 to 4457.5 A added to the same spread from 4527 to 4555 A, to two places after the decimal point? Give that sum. 0.80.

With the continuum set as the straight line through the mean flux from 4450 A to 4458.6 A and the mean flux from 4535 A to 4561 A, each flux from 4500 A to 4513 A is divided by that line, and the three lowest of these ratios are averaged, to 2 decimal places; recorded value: 0.96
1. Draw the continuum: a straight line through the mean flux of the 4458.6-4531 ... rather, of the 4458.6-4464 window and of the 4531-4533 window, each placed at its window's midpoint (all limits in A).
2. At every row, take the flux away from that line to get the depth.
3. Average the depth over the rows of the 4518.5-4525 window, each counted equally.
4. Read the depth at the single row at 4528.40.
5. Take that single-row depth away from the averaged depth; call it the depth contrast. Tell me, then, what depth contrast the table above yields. 0.0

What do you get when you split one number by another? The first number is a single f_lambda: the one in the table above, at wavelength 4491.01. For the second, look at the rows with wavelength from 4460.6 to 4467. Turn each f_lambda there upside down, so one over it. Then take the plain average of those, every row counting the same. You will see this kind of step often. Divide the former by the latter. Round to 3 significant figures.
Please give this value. 375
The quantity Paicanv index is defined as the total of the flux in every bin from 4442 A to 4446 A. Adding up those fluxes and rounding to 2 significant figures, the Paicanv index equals 84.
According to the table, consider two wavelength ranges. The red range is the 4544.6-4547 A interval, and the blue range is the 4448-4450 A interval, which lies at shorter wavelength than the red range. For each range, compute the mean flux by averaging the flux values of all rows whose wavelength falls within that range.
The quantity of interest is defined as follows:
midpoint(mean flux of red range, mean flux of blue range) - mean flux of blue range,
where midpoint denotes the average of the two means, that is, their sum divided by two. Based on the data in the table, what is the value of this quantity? 0.5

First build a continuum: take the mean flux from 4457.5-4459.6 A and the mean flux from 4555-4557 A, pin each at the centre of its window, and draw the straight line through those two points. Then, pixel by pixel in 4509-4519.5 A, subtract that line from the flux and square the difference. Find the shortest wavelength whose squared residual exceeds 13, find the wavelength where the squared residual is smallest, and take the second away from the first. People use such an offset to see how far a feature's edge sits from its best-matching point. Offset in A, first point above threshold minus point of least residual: -3.1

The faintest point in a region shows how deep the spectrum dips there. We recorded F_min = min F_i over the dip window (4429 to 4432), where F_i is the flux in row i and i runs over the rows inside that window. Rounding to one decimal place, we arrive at 19.4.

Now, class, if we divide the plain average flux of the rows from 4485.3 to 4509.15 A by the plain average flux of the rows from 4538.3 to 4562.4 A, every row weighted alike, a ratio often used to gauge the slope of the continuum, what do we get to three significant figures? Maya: 1.05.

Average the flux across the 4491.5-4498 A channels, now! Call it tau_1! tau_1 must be 18.6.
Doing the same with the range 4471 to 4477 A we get 18.3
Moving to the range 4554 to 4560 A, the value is 20.1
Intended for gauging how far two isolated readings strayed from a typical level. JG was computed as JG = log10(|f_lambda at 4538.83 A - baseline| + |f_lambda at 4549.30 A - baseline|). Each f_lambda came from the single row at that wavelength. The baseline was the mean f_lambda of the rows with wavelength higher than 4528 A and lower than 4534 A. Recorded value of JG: 0.82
